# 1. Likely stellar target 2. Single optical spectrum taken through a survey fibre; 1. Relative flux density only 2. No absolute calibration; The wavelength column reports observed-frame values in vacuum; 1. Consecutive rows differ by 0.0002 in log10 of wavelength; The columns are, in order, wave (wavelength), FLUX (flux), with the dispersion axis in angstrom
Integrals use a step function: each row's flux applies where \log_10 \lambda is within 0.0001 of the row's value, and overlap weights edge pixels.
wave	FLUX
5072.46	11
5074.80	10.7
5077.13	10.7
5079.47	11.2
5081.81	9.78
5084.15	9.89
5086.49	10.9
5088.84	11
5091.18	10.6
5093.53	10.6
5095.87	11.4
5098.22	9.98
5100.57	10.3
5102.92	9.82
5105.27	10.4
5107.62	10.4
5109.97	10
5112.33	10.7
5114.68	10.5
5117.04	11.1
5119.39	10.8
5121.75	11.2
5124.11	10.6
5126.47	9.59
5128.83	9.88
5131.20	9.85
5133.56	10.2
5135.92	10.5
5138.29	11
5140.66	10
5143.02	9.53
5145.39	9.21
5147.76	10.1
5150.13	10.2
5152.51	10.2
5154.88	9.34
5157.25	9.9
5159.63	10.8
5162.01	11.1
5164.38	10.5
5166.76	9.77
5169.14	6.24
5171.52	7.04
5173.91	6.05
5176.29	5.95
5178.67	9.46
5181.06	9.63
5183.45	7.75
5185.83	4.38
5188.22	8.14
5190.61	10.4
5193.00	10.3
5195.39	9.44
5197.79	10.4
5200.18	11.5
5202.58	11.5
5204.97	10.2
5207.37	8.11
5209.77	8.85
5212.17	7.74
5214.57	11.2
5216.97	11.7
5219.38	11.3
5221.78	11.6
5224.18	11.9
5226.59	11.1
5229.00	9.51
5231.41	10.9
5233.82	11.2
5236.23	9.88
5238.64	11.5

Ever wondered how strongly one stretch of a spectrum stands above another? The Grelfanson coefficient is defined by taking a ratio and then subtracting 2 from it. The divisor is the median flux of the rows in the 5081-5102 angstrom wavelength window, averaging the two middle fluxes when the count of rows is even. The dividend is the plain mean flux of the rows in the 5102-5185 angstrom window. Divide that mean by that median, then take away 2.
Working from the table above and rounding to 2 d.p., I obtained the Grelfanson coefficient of -1.09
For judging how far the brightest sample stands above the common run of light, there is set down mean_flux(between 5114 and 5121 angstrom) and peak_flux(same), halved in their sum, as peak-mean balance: 11.0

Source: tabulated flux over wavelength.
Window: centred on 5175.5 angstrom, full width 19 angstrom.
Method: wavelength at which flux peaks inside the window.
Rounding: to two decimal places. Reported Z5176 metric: 5166.76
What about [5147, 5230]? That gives 5224.18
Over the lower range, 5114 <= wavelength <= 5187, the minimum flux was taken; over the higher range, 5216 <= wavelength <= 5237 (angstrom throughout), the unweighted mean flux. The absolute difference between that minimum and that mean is 6.6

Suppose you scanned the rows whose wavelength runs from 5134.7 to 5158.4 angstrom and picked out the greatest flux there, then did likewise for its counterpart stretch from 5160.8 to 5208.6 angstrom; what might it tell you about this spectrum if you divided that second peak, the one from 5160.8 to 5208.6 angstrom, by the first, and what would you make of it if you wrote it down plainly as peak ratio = 1.05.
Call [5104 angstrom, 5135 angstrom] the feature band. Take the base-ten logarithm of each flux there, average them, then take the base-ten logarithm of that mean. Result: 0.01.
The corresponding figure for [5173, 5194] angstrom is -0.05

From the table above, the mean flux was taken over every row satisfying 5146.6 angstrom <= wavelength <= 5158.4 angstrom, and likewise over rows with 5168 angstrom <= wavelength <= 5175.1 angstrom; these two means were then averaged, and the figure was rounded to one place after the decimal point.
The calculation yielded 8.2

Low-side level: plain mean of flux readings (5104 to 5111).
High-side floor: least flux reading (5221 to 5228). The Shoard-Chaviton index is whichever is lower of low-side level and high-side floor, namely 10.3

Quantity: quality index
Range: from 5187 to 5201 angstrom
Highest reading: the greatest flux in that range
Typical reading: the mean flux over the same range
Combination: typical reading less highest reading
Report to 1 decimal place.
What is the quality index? -1.5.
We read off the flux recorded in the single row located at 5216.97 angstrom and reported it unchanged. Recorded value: 11.7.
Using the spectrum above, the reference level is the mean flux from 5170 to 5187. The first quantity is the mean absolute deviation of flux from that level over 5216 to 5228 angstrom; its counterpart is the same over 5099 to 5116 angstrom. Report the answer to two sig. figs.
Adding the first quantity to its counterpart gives 7.5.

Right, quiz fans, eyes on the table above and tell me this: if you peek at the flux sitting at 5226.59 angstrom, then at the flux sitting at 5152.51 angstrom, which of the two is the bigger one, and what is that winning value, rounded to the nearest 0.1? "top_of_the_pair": 11.1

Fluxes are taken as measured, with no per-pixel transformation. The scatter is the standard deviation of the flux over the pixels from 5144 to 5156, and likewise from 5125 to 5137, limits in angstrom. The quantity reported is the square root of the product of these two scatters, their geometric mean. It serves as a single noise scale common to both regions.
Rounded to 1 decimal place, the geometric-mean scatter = 0.4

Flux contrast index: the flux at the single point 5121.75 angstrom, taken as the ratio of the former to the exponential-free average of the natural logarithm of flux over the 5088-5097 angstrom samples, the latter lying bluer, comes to 4.69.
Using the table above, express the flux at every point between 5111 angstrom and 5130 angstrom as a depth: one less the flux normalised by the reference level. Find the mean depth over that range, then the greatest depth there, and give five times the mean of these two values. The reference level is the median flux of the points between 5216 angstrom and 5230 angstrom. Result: 0.60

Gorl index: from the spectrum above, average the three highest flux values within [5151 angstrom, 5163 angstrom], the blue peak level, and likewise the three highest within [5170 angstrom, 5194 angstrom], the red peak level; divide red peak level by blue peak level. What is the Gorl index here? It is 0.945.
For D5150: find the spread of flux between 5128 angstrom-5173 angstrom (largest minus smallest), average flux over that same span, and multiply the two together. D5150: 47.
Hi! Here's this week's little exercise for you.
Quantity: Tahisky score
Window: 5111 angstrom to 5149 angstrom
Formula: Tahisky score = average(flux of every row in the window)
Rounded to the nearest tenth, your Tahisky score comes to 10.3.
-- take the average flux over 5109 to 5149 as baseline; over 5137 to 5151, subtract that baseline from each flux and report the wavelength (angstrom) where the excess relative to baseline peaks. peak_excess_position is 5138.29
